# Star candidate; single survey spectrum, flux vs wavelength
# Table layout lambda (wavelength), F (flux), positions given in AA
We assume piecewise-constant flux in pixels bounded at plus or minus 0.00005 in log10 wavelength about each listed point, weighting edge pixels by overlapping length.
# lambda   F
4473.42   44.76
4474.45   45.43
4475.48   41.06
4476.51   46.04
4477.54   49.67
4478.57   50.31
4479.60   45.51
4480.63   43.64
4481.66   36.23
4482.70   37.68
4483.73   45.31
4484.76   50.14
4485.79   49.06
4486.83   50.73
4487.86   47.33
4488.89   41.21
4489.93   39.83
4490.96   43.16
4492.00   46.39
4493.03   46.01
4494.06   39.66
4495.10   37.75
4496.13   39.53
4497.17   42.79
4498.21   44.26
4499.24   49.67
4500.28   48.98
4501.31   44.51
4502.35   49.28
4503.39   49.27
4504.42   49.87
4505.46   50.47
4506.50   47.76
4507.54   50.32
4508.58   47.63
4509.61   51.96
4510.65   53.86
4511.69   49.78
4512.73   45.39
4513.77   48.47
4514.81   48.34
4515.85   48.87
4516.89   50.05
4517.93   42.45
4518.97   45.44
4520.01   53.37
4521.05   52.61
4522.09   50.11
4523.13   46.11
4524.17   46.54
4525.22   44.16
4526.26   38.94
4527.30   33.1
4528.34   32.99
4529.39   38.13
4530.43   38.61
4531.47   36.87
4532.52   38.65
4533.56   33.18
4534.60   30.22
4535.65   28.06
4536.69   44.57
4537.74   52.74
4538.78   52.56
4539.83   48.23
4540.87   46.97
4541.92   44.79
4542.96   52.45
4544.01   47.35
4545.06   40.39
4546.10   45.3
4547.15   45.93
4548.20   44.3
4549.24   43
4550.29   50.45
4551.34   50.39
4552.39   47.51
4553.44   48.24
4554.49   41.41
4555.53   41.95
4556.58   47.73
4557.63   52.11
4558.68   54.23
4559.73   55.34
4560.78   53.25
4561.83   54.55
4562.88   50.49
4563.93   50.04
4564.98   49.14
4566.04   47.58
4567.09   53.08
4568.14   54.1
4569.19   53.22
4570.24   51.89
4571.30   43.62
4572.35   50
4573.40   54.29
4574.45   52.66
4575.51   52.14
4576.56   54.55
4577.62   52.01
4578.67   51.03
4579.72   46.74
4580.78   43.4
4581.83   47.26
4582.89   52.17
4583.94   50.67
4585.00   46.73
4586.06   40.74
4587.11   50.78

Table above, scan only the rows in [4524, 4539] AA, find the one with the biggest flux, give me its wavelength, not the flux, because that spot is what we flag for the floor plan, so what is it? 4537.74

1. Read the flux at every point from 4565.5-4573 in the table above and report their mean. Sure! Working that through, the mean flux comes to 50.5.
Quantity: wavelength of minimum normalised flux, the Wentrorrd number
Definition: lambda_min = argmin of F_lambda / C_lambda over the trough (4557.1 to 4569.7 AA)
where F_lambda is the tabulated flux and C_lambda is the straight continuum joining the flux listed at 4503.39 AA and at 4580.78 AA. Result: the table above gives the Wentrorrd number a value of 4566.04 AA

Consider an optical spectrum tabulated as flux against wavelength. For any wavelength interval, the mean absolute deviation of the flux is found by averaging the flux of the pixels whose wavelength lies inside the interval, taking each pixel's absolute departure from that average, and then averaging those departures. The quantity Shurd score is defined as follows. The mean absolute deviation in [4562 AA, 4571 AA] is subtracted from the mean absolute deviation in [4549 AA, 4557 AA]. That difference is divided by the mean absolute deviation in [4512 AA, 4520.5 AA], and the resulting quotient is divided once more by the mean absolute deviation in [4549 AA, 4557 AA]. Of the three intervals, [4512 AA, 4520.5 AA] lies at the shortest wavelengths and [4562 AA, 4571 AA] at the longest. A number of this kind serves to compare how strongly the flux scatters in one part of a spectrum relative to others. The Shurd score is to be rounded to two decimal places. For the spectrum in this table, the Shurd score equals 0.16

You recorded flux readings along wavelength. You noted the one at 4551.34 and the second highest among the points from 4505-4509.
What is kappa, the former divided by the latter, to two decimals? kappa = 1.00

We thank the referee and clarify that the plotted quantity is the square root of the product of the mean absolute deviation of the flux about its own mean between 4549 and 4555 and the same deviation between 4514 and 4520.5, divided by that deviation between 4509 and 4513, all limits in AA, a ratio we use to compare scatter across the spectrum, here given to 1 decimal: 1.1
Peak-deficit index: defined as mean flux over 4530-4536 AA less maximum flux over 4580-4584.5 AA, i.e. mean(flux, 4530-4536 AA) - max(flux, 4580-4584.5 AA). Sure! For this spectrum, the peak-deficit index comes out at -18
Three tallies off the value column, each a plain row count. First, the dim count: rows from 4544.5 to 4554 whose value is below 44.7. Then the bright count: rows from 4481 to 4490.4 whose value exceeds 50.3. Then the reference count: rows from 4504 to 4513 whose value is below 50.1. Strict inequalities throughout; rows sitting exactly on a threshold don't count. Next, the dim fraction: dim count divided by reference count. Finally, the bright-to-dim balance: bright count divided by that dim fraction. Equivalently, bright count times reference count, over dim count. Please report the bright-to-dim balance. 1.7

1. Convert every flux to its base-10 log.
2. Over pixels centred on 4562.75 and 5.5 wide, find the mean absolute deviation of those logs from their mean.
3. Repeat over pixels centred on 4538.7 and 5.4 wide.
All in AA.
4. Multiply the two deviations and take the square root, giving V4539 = 0.0203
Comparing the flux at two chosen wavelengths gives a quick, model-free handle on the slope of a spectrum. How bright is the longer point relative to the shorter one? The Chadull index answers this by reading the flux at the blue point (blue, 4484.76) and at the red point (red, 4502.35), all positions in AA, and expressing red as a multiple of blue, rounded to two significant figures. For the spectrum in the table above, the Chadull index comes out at 0.98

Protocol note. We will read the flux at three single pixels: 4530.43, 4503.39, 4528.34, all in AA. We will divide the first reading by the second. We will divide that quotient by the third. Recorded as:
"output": 0.024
